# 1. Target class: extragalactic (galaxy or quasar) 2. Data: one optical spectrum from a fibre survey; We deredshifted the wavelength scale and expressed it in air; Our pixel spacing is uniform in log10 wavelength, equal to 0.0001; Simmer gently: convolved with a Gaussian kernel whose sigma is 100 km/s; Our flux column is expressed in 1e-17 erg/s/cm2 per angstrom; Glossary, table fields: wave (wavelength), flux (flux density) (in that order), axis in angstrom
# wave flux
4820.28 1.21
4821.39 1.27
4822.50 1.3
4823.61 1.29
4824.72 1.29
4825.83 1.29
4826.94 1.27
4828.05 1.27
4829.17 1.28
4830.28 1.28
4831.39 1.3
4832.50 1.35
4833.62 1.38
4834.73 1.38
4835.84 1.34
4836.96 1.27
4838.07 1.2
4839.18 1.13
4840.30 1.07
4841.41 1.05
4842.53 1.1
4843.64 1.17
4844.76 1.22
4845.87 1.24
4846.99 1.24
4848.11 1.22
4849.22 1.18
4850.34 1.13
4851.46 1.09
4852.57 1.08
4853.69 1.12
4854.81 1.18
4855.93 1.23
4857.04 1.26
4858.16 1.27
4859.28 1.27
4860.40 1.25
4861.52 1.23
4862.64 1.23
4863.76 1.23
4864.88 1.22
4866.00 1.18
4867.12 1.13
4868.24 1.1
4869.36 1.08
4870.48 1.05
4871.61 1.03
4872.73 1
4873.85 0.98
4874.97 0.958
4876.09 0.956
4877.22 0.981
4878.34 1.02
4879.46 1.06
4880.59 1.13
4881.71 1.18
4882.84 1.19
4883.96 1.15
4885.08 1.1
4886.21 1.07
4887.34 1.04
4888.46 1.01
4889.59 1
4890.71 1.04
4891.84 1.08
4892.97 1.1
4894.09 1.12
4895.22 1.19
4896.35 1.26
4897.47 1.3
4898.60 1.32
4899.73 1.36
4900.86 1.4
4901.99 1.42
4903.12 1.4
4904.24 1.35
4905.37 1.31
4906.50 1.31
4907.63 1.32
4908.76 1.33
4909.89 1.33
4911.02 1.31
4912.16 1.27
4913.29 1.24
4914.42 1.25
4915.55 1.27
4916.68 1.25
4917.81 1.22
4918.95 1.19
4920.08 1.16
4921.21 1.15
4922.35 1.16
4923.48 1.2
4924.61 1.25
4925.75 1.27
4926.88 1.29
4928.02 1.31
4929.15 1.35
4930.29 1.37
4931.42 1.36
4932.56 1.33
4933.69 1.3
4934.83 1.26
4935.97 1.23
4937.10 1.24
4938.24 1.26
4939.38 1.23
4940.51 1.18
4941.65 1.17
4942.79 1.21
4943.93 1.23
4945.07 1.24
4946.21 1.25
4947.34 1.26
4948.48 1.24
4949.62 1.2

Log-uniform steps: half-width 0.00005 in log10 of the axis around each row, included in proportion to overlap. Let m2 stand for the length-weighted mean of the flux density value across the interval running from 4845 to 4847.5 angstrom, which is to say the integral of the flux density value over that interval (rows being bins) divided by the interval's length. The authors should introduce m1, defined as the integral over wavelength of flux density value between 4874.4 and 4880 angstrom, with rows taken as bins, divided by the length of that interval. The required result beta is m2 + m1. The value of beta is 2.23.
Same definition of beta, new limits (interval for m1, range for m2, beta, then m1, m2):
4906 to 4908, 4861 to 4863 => 2.54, 1.31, 1.23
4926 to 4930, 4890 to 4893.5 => 2.39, 1.32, 1.07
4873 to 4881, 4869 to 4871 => 2.07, 1.01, 1.06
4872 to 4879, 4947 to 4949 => 2.23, 0.99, 1.25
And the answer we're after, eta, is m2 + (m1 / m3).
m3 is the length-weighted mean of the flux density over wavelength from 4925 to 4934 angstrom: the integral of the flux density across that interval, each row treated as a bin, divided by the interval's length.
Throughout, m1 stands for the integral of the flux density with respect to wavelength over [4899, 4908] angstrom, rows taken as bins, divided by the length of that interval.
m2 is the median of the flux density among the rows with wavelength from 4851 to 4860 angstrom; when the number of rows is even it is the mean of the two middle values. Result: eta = 2.23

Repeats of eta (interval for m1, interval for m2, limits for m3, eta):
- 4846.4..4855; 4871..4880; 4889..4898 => 2.01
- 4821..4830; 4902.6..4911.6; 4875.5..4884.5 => 2.51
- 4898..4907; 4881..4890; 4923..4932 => 2.13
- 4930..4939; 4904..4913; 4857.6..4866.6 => 2.36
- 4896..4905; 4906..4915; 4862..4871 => 2.48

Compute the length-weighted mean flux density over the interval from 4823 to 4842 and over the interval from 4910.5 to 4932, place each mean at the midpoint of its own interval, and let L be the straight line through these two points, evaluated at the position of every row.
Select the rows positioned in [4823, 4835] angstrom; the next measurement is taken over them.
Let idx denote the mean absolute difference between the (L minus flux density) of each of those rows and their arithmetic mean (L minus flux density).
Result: 0.03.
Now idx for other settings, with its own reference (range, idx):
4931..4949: 0.03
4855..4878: 0.10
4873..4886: 0.08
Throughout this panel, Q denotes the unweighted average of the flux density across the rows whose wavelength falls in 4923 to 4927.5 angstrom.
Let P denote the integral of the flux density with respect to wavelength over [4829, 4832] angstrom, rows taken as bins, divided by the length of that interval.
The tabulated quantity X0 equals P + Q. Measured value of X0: 2.54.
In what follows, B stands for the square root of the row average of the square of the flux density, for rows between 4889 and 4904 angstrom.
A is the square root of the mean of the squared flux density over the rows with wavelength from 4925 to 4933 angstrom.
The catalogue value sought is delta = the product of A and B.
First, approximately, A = 1.33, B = 1.24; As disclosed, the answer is 1.64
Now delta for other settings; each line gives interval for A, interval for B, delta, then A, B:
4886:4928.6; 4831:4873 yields 1.48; 1.24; 1.19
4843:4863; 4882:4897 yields 1.33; 1.20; 1.11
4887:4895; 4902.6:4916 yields 1.38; 1.06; 1.31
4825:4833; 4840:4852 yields 1.50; 1.29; 1.16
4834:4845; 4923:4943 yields 1.52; 1.20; 1.27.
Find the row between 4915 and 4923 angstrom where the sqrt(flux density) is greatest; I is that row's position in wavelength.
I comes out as 4915.55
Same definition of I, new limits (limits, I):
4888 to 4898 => 4897.47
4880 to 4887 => 4882.84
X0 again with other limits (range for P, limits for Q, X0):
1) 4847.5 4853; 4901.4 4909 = 2.49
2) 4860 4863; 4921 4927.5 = 2.46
